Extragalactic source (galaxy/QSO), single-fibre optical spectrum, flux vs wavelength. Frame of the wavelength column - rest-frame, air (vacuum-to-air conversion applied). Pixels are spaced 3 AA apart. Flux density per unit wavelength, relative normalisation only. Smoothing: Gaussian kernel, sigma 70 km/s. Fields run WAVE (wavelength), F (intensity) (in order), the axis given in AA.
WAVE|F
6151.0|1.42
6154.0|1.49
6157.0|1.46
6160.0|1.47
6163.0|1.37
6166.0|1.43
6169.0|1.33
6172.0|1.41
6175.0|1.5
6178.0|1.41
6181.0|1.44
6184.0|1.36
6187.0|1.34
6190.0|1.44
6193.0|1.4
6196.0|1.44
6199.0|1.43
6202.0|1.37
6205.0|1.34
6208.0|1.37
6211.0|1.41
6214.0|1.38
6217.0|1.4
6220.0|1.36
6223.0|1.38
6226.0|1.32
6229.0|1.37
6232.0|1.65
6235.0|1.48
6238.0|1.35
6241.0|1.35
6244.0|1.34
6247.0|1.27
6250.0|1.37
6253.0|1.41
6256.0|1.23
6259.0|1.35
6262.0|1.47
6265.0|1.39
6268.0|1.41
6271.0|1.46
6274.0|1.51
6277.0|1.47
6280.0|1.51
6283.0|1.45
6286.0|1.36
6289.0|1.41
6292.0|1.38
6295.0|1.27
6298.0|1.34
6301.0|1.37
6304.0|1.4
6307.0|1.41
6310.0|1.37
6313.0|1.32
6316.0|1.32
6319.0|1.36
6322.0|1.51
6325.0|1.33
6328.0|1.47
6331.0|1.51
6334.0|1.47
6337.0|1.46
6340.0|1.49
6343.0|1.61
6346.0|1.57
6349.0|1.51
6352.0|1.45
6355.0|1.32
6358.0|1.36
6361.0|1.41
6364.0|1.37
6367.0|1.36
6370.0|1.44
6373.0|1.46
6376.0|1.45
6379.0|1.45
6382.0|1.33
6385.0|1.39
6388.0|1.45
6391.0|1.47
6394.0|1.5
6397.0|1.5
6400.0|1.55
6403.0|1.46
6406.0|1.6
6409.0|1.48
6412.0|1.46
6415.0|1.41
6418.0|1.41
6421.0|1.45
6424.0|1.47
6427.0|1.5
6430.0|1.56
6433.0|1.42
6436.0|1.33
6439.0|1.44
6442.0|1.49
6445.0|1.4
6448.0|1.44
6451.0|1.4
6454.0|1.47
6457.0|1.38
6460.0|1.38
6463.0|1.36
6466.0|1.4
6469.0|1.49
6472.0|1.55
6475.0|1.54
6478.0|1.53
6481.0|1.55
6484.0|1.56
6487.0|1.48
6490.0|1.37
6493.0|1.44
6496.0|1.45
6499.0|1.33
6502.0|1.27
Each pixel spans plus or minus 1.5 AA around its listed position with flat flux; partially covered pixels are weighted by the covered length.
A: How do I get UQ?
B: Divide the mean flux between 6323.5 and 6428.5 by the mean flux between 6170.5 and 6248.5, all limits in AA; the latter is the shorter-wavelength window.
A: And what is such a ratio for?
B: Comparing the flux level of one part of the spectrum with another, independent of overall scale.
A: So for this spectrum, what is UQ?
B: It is 1.04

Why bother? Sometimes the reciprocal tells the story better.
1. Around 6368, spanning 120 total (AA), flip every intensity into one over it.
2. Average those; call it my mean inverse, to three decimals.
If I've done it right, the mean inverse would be 0.694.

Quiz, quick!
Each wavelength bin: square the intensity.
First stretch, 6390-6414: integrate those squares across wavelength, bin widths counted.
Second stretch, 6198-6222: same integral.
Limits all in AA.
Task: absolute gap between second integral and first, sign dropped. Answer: 8.3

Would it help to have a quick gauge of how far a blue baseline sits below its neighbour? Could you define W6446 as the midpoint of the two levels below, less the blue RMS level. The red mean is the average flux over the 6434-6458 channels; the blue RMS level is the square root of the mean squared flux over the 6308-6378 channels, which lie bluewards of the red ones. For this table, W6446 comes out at -0.007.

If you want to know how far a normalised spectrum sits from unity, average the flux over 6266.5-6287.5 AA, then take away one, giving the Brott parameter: 0.453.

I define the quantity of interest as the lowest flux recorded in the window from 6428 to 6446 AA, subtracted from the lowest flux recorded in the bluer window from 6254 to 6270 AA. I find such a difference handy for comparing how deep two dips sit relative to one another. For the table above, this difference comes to -0.10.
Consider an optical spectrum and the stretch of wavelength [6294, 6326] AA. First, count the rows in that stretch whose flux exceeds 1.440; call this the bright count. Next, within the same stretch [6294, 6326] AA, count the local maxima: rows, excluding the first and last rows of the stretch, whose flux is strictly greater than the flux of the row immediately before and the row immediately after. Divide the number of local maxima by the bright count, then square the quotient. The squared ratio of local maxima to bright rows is 4.0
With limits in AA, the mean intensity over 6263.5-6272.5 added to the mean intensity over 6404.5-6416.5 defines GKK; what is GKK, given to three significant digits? 2.91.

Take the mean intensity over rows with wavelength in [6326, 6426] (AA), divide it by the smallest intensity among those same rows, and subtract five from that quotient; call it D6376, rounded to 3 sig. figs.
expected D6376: -3.90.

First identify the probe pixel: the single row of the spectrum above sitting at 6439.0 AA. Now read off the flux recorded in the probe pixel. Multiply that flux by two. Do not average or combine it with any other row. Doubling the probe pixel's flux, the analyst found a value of 2.88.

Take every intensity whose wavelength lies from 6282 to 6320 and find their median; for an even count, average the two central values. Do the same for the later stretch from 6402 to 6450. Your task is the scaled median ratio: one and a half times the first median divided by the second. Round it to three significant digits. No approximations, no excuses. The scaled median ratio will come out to 1.41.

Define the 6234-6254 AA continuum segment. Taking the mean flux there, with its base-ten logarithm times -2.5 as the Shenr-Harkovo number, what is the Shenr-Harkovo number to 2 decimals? -0.34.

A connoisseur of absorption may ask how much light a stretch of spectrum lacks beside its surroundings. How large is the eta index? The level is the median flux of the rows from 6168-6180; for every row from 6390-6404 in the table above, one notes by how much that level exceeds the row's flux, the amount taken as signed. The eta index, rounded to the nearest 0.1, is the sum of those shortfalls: -0.4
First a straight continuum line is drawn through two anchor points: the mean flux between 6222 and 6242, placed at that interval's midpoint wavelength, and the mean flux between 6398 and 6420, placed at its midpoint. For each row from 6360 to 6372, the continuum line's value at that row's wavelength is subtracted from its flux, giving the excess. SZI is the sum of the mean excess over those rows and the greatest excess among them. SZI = -0.10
